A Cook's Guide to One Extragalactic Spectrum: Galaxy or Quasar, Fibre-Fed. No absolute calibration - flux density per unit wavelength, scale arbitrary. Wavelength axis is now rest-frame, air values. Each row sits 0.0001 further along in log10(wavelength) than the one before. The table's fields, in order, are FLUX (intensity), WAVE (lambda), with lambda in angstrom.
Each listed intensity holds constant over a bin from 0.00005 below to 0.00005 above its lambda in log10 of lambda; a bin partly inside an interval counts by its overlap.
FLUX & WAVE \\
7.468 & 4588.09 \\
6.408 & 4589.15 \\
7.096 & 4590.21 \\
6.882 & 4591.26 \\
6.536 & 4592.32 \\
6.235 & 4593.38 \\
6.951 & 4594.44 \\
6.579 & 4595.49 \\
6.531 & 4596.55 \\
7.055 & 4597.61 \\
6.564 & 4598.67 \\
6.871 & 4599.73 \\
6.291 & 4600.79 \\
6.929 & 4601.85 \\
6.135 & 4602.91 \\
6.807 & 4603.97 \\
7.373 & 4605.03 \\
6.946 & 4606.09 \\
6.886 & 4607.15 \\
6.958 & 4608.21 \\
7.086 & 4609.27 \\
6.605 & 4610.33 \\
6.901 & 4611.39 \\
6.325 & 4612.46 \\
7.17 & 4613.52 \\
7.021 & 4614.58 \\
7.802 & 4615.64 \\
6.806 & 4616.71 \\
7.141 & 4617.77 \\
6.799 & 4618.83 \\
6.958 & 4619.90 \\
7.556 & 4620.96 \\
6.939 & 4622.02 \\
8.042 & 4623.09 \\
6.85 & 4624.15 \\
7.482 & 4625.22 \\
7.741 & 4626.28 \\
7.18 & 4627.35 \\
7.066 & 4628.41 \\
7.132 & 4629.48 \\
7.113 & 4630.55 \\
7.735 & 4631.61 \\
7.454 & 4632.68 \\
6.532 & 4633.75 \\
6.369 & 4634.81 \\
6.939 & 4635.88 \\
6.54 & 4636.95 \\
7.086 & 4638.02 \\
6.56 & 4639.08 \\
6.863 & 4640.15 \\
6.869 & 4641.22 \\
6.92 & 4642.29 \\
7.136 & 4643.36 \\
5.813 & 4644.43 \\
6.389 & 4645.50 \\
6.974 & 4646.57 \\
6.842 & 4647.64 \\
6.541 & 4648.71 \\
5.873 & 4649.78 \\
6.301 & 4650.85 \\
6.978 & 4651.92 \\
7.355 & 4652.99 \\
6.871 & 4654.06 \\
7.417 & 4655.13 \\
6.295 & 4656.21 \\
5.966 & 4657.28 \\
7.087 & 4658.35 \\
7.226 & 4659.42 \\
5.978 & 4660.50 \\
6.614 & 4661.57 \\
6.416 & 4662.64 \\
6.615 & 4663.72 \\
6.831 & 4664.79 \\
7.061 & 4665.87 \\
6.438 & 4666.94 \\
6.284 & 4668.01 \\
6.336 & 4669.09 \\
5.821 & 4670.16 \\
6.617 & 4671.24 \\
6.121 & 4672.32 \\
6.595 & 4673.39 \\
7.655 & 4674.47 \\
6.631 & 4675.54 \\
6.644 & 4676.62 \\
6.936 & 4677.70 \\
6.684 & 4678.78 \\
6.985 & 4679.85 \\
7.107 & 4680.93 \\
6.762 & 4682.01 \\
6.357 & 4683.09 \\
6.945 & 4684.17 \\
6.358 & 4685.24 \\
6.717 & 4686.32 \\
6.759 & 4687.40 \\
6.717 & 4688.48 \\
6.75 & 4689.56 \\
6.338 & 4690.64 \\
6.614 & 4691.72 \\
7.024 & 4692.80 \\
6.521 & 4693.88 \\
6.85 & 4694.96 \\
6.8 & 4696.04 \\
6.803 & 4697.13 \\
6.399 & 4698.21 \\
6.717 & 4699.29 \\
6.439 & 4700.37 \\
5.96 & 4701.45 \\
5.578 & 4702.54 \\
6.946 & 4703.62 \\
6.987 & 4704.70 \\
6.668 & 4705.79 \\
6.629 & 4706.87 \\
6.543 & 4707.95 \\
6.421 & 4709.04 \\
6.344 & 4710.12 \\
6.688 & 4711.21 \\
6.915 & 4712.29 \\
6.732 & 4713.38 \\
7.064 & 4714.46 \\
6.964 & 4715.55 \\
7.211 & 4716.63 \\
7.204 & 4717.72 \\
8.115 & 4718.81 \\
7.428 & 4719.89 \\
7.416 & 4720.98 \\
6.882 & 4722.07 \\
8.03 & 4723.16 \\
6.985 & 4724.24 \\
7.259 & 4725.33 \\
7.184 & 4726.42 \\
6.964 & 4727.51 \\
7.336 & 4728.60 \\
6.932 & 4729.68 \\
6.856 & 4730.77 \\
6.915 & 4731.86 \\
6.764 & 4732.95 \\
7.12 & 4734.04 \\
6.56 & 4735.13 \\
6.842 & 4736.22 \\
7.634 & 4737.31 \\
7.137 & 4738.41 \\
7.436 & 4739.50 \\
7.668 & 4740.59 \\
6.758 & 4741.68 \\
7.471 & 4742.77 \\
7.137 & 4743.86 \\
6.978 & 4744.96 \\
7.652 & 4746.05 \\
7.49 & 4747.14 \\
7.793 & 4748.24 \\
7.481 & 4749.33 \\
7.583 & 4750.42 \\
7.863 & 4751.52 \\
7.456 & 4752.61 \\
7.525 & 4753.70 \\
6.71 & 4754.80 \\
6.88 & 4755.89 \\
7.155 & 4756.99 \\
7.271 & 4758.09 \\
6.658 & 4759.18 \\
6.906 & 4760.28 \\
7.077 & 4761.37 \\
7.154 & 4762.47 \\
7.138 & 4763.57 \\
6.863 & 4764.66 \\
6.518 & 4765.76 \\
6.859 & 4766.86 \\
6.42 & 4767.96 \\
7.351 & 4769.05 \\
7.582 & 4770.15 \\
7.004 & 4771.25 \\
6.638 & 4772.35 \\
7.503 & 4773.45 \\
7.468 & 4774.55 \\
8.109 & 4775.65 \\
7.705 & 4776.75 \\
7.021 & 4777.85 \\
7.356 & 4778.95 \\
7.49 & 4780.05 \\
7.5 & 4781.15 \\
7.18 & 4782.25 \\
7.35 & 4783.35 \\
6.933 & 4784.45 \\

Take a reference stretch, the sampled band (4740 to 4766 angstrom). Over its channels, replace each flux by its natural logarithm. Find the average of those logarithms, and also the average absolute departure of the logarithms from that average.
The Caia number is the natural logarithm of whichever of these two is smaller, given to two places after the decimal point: -3.11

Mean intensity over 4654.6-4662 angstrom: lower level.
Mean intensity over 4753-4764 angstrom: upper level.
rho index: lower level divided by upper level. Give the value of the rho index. 0.94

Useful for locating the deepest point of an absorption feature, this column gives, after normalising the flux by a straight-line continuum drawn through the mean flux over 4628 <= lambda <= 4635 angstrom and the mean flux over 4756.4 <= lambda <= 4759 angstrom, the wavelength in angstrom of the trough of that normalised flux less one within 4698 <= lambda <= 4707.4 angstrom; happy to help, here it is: 4702.54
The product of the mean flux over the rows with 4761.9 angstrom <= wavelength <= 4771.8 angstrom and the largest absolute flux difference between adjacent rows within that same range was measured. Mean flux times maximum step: 7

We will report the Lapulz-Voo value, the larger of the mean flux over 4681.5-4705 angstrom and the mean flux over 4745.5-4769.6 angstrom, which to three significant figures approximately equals 7.17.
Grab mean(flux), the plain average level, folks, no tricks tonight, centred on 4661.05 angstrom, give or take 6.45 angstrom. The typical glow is 6.66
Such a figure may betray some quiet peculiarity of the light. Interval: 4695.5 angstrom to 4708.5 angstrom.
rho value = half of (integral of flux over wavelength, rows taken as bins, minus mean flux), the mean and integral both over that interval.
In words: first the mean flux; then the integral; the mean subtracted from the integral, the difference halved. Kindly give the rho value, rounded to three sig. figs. 39.2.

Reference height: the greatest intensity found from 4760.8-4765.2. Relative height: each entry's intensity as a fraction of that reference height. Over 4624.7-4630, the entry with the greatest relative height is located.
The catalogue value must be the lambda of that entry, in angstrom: 4626.28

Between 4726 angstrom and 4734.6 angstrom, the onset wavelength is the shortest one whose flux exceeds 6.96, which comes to 4726.42 angstrom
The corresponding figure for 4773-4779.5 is 4773.45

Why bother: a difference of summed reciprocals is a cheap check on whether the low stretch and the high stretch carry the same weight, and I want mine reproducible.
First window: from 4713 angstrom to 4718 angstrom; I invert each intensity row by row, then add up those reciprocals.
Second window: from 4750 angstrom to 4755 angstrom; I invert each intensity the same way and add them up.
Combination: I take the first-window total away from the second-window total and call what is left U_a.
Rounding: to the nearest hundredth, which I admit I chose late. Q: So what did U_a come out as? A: -0.04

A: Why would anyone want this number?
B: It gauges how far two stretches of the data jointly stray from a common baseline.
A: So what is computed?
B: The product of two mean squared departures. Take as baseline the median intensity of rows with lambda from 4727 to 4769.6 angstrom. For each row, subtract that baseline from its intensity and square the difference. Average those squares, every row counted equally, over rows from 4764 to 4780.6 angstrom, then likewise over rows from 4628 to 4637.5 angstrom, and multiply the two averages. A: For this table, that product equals 0.044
